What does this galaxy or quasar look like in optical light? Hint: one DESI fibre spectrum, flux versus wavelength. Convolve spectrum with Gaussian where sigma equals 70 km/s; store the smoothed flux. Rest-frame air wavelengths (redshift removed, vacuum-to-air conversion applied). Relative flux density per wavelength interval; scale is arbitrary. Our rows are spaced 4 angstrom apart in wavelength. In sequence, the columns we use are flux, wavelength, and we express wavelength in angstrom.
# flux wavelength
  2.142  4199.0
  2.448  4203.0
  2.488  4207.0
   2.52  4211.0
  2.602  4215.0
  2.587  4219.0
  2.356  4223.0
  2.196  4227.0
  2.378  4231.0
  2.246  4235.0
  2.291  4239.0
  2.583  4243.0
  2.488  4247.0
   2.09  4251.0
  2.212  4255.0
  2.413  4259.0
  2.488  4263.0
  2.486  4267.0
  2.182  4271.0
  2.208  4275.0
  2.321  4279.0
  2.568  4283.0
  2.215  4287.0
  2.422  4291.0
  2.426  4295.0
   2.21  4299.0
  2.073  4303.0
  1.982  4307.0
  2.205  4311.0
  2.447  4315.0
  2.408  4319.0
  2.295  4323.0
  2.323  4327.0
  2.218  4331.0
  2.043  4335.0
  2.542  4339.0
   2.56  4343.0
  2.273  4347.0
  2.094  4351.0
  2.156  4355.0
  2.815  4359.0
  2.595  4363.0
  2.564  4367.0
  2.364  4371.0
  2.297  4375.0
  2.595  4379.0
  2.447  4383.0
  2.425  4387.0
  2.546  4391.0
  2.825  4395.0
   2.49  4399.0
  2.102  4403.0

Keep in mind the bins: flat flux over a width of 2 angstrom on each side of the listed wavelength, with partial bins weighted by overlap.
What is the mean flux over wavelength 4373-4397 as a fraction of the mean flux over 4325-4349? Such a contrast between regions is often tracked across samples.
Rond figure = 1.08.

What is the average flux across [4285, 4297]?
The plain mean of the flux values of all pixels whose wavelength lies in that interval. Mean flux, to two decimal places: 2.35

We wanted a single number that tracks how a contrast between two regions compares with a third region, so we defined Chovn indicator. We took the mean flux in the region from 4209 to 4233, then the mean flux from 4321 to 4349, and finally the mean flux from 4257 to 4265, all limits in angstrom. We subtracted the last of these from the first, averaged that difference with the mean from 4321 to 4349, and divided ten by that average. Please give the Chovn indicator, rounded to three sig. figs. 8.65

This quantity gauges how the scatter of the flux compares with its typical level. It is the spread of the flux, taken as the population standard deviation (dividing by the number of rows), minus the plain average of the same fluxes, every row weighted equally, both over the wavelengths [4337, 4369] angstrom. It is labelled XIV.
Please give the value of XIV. -2.22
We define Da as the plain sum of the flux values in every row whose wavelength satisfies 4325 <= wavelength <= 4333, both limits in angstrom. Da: 4.54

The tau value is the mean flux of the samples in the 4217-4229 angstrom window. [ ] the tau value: 2.38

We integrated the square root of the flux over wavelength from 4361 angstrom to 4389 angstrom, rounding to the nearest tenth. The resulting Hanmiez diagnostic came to 44.0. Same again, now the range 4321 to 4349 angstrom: 42.6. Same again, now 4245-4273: 42.8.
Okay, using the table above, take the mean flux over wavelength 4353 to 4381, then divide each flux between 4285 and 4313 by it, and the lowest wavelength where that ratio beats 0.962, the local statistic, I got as 4291.0 angstrom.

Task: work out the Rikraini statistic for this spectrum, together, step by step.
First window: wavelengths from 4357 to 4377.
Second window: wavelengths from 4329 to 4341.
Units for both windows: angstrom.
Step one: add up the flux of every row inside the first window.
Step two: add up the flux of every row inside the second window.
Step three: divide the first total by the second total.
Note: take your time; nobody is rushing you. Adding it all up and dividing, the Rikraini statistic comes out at 1.9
